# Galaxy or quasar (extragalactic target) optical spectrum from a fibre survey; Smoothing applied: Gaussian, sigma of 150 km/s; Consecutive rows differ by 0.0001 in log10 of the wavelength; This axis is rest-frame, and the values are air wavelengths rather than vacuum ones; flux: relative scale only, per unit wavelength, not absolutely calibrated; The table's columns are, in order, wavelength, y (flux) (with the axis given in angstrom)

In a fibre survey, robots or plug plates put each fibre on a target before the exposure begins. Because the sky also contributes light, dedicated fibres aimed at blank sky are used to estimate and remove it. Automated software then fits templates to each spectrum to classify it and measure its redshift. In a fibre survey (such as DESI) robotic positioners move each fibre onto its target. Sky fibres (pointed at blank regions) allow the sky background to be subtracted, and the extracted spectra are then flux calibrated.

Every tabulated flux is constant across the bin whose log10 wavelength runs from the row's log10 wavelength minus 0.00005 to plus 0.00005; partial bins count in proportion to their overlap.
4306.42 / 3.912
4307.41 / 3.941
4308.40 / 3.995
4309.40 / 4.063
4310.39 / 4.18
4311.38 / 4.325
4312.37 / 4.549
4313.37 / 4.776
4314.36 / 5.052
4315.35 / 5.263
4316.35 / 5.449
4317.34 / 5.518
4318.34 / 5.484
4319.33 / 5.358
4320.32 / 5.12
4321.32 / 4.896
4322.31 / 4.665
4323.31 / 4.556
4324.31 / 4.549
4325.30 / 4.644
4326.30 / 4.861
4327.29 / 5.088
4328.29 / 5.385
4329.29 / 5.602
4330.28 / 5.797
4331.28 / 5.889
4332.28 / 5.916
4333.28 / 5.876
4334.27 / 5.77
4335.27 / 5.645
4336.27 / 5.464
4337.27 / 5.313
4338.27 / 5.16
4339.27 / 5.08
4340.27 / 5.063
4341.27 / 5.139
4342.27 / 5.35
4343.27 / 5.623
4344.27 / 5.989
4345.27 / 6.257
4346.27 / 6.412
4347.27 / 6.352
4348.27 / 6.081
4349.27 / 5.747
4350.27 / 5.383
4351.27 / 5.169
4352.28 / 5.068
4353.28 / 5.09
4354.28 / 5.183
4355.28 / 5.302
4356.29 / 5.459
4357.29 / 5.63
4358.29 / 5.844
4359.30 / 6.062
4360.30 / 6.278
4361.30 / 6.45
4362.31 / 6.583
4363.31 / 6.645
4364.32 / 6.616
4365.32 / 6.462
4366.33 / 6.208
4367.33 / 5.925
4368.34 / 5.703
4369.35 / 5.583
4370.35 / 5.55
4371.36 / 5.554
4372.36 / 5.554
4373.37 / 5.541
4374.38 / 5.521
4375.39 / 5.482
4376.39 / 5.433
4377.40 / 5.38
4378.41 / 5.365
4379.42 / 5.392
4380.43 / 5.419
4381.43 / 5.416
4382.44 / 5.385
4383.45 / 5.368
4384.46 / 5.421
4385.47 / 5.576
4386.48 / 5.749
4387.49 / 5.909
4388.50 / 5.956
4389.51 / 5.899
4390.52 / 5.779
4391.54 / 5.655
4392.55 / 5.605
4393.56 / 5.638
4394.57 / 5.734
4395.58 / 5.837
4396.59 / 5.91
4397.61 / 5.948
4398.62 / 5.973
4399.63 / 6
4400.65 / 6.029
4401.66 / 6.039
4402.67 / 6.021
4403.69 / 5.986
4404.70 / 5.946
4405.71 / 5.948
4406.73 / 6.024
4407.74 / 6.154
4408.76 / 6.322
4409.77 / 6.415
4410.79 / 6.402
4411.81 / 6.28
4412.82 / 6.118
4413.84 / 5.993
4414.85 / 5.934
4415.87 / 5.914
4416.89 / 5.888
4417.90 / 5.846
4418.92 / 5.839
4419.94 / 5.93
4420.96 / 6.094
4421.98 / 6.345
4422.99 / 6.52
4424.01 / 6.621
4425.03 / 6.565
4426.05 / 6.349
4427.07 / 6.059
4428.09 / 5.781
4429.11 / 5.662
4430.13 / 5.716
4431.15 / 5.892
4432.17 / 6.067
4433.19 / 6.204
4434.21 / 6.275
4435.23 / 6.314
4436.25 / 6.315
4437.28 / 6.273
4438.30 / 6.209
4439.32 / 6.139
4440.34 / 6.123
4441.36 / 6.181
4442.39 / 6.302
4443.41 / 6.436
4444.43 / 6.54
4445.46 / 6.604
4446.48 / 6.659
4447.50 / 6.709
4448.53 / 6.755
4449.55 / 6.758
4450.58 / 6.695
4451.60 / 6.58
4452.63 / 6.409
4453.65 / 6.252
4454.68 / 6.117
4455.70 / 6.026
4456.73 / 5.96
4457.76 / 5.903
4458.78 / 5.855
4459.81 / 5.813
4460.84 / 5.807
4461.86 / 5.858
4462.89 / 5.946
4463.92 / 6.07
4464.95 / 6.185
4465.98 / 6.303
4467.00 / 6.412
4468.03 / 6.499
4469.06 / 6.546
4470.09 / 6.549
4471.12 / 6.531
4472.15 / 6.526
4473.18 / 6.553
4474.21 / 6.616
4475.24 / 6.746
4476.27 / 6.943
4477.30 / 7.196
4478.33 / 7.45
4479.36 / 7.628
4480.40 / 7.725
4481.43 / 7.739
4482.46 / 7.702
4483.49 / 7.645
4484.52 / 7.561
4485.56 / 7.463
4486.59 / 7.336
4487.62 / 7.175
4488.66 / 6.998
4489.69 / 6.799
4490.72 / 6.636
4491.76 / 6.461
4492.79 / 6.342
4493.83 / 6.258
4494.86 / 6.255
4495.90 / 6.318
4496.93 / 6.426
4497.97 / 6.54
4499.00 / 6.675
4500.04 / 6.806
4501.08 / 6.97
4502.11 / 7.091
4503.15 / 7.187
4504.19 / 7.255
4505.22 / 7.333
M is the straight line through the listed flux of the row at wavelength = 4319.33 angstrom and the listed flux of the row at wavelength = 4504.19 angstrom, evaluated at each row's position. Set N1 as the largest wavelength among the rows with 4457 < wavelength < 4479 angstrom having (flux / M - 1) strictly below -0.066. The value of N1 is 4467.00 angstrom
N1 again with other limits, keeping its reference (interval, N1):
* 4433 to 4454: 4453.65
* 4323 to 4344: 4341.27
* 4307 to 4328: 4326.30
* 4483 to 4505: 4499.00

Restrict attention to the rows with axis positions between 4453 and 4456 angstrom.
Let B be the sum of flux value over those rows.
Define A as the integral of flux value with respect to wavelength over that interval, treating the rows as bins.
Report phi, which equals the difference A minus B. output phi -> 0.10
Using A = 18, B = 18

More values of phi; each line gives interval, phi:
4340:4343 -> 0.12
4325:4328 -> 0.15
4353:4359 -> 0.19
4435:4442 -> -0.05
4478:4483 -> 0.03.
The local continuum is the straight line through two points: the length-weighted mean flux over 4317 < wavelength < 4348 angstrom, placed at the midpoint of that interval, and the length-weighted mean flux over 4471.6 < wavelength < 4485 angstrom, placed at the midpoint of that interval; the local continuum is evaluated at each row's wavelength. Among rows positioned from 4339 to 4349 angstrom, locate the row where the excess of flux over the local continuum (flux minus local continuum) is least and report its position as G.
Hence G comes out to 4340.27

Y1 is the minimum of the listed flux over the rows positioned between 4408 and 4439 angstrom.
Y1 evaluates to 5.662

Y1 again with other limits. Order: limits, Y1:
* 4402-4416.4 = 5.914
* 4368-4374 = 5.541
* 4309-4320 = 4.063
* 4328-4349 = 5.063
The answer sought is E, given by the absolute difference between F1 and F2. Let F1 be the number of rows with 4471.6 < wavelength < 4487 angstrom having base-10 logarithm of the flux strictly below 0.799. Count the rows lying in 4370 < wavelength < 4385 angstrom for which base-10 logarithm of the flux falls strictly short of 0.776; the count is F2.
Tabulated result 15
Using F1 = 0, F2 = 15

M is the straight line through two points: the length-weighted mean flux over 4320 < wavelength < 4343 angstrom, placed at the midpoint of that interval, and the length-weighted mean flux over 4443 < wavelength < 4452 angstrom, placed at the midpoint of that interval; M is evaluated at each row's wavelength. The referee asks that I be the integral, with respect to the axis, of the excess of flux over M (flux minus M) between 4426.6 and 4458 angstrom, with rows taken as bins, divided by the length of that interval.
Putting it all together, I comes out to -0.3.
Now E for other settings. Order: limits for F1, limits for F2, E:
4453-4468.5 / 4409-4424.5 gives 6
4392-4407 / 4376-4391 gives 0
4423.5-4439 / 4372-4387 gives 5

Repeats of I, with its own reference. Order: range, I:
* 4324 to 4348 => 0.2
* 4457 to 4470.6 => -0.7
